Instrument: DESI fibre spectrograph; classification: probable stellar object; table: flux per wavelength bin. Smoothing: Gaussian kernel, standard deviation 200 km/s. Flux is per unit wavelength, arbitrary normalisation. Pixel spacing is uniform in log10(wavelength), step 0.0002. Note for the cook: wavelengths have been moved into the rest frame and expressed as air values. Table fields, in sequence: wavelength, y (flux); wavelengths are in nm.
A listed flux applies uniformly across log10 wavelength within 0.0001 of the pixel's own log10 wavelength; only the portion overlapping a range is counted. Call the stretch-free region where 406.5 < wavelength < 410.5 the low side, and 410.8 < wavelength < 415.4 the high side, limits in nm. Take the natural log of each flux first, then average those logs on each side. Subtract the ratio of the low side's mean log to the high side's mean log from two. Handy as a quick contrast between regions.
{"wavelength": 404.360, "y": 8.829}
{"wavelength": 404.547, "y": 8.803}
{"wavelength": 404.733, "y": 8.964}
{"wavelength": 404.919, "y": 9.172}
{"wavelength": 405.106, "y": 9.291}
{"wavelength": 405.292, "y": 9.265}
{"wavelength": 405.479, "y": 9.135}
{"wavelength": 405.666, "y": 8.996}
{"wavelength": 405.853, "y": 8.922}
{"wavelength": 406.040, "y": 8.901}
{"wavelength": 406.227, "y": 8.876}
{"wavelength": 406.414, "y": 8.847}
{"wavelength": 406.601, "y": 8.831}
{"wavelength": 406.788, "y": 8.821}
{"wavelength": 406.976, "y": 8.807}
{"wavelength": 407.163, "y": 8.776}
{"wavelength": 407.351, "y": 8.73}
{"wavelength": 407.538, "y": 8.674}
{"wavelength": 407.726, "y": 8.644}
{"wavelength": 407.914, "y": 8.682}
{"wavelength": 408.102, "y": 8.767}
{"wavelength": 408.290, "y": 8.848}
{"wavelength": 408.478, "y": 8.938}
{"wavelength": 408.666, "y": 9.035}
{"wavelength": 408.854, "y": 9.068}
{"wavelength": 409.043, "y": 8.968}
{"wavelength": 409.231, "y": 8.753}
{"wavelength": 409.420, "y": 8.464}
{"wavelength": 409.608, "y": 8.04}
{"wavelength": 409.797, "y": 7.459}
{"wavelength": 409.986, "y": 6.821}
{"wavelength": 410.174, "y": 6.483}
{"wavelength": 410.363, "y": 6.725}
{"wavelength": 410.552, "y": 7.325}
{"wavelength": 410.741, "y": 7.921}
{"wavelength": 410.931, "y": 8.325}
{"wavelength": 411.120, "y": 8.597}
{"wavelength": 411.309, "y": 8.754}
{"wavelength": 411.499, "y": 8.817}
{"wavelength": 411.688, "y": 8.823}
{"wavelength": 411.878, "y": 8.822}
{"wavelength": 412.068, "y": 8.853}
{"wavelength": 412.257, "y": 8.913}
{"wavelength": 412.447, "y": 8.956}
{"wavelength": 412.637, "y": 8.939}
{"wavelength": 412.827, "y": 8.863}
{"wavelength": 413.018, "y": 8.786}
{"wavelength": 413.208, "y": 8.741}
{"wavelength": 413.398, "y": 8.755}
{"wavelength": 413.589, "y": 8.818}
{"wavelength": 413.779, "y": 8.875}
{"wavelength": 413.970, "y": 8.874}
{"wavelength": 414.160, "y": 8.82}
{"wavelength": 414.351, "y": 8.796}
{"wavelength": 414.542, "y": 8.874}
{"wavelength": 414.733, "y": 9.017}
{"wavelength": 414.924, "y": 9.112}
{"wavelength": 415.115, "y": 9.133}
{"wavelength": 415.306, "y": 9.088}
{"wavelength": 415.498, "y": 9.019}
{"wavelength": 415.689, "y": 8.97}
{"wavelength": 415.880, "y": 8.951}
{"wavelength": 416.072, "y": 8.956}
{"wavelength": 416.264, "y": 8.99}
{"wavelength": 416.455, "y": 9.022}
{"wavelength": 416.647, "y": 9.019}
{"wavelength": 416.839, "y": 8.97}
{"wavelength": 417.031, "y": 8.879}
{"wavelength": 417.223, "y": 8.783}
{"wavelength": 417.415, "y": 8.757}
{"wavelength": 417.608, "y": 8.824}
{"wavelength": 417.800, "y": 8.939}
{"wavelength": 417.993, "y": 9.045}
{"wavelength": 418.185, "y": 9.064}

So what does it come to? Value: 1.03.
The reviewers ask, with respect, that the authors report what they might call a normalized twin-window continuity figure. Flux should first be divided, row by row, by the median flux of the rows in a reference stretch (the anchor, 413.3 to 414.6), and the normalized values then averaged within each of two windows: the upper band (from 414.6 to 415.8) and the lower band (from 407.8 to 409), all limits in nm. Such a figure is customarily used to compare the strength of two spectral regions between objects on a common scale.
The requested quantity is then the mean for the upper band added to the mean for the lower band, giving 2.03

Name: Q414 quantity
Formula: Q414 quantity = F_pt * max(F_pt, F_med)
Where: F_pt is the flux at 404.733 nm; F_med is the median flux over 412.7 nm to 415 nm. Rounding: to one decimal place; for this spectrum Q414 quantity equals 80.4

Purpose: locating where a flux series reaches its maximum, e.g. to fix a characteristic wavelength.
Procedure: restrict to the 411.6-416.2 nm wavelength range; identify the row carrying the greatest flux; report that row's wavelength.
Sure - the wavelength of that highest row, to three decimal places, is 415.115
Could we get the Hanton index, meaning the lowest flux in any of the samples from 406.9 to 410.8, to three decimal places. 6.483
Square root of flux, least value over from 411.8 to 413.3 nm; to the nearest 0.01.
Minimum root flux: 2.96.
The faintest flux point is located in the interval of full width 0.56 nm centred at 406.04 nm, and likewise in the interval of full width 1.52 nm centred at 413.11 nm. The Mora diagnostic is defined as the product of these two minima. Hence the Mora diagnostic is 77.6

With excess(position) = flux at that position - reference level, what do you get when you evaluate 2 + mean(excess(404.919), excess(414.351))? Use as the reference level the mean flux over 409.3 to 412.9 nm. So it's 2.78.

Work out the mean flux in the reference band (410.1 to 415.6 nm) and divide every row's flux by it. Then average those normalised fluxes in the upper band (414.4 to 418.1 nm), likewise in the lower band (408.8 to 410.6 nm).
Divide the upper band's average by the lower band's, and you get 1.15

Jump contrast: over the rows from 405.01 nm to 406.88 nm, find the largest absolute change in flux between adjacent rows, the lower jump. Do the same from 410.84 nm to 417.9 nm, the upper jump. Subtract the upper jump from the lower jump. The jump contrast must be -0.1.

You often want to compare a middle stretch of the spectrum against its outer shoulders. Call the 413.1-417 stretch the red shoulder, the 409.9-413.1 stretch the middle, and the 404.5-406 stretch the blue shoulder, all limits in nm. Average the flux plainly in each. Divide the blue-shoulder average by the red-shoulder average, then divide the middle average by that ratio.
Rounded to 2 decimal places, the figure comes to 8.16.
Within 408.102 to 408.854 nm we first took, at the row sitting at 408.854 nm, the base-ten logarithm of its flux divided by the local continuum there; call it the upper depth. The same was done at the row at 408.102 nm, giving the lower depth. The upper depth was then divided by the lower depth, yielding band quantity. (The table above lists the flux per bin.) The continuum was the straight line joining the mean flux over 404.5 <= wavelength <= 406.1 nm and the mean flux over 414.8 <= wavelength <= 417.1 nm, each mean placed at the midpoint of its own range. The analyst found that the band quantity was -0.1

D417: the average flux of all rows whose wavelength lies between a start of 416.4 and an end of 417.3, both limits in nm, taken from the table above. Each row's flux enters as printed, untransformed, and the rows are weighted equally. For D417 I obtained 8.93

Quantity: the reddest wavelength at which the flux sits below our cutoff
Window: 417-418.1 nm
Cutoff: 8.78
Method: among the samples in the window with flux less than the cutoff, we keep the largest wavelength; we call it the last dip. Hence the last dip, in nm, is 417.415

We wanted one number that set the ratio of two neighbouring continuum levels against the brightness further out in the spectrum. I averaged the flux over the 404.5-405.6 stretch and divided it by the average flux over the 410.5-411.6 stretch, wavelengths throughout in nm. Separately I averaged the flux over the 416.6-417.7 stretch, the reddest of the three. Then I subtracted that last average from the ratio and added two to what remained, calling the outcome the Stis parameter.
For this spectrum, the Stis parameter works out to -5.77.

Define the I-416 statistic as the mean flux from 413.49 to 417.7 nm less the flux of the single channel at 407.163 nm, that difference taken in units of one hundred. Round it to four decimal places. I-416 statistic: 0.0016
